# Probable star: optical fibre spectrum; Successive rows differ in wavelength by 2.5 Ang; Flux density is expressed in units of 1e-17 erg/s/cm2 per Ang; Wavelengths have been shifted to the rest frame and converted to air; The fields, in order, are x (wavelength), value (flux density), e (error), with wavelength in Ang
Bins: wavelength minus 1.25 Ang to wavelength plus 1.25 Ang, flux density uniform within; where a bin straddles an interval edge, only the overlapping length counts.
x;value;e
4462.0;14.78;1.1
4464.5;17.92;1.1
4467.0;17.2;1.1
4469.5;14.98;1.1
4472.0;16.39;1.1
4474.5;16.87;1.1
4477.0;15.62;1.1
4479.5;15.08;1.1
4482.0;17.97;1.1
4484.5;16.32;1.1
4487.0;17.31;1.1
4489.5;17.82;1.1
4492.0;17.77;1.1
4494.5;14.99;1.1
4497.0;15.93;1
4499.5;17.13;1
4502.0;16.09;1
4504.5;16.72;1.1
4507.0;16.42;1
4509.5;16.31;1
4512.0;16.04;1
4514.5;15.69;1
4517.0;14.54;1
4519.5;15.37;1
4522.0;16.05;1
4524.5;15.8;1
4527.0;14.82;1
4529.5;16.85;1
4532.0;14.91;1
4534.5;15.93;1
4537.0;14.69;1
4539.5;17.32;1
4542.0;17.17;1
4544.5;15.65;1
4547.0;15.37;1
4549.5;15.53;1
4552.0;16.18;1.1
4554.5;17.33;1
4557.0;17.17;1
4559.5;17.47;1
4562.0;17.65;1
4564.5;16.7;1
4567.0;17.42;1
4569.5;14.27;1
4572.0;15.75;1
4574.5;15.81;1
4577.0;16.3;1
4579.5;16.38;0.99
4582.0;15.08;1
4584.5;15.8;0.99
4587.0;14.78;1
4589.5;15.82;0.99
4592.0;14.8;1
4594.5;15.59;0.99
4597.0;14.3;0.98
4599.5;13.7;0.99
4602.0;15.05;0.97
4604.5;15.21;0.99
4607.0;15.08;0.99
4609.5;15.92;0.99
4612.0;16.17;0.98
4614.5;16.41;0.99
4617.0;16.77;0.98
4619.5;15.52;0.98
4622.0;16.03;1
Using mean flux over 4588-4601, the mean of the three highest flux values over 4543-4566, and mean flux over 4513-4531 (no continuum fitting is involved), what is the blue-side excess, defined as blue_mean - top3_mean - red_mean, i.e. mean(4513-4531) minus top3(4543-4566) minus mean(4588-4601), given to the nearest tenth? -16.7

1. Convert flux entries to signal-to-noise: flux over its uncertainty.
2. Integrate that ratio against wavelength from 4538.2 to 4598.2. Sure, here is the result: 963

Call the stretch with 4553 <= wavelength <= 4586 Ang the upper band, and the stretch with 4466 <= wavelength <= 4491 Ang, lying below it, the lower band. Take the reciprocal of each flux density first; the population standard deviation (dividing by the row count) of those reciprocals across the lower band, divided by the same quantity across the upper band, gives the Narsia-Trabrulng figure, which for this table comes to 0.984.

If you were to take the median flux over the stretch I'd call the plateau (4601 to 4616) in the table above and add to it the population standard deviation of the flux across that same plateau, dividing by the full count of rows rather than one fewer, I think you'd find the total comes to 16.1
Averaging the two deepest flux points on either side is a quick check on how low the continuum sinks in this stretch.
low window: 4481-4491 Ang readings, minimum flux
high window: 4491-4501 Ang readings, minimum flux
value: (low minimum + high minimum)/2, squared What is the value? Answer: 245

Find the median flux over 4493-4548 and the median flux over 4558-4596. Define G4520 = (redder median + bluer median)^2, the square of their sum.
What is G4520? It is 1007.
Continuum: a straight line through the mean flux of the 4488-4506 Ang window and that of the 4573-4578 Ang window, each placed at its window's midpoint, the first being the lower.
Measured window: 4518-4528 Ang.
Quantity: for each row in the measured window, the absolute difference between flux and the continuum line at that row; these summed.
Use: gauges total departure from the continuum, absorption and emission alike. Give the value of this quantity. 3.7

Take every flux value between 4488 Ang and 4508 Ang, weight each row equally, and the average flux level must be 16.6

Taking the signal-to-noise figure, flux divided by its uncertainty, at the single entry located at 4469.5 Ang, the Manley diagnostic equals 13.6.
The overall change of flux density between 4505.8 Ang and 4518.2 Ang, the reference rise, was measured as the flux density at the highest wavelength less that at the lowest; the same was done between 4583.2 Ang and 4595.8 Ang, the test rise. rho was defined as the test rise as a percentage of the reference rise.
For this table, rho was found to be 11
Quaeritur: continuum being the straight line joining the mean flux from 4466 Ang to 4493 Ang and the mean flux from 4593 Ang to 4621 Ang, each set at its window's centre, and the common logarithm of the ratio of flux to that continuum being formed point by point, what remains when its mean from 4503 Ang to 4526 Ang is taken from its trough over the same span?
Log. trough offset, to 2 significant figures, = -0.037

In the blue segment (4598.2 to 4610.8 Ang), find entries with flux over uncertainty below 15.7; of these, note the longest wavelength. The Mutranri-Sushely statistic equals 4607.0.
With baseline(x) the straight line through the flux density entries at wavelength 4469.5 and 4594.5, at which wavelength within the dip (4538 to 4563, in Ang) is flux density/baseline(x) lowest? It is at 4547.0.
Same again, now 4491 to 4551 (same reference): 4517.0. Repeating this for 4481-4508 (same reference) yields 4494.5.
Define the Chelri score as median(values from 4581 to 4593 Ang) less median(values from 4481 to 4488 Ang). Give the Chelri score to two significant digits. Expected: -2.2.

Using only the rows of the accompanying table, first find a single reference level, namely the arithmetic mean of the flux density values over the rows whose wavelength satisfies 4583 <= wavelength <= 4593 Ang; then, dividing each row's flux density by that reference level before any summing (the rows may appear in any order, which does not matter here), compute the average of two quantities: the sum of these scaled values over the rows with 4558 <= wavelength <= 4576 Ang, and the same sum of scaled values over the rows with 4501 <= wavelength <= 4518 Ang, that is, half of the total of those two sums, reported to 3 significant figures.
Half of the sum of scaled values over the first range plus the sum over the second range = 7.41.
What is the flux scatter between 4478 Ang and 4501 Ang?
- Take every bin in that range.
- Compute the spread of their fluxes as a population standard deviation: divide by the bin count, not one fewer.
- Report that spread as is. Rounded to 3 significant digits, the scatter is 1.10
